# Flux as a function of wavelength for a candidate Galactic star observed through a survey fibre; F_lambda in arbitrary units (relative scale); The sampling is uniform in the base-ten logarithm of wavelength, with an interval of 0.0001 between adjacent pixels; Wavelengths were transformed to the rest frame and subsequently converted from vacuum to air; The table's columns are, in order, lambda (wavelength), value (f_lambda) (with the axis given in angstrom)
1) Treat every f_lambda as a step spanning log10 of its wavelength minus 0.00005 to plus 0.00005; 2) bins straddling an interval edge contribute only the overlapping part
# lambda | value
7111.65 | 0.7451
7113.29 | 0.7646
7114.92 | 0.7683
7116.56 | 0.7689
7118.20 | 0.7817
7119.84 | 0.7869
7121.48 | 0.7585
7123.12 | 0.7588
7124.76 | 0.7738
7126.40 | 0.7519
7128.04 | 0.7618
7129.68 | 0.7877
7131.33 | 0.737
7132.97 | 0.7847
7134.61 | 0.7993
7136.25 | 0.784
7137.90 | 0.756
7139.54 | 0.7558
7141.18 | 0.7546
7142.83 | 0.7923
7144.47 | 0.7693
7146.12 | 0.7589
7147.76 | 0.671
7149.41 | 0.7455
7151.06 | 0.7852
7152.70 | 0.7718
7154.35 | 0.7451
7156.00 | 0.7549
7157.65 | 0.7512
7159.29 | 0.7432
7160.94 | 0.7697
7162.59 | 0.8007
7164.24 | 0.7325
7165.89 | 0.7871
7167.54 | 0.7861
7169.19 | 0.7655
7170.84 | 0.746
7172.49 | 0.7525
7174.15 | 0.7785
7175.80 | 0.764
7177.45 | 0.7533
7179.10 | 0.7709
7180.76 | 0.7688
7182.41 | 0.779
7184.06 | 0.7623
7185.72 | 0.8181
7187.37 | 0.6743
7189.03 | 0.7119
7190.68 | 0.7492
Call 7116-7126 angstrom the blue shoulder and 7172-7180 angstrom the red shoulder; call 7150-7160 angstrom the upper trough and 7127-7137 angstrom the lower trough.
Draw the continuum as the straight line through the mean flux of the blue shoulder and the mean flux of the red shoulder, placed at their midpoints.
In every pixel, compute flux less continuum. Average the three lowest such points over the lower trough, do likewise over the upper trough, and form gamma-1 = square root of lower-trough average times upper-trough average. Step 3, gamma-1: 0.013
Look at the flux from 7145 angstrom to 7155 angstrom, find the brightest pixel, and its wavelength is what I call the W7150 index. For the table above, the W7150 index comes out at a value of 7151.06 angstrom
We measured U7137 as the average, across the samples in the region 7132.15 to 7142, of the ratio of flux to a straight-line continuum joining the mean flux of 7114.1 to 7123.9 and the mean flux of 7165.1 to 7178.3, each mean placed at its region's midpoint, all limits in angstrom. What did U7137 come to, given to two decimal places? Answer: 1.00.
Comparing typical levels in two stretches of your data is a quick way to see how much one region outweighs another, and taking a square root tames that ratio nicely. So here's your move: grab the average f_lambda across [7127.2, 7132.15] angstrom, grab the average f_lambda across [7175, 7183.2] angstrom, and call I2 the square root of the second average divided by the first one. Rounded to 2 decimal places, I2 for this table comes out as 1.00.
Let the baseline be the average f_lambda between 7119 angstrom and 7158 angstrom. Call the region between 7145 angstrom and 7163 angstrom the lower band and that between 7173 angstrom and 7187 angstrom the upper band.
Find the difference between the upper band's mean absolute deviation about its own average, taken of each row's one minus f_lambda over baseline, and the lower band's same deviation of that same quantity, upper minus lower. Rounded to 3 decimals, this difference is -0.010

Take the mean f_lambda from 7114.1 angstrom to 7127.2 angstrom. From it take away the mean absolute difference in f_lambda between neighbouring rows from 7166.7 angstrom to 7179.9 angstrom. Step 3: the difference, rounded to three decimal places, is 0.752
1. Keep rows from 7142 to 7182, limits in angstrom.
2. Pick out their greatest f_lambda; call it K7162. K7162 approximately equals 0.8007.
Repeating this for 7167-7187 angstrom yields 0.8181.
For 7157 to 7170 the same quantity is 0.8007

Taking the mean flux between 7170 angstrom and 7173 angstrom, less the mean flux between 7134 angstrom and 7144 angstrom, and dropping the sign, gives 0.024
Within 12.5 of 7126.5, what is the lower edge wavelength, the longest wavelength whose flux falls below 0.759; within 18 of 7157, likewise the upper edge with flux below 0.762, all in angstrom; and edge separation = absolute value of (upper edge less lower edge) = 34.6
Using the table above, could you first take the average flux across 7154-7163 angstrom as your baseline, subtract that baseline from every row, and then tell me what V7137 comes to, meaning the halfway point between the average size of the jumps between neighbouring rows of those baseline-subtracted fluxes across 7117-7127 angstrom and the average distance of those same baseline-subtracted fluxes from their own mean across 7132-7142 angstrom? 0.0155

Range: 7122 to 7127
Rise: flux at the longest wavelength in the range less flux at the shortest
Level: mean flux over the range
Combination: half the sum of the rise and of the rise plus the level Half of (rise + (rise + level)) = 0.374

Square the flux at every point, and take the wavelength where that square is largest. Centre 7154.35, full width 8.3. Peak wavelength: 7151.06 angstrom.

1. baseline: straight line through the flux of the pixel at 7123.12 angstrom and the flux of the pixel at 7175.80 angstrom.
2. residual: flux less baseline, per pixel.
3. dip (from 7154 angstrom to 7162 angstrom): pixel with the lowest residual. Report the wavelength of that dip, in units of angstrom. 7159.29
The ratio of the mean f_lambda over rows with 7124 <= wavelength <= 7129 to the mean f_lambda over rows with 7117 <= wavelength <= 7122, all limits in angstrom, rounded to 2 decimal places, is 0.98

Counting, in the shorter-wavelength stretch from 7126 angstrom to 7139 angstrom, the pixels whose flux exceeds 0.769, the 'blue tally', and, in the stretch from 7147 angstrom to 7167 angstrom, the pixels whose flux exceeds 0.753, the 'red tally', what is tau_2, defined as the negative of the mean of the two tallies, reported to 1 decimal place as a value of -5.0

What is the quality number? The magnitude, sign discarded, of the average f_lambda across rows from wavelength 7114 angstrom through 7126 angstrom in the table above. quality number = 0.771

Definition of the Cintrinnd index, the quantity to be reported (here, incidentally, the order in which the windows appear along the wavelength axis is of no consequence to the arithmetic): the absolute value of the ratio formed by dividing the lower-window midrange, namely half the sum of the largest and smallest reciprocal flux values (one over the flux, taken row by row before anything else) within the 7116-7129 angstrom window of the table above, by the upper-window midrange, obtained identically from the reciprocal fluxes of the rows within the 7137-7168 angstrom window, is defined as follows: 0.95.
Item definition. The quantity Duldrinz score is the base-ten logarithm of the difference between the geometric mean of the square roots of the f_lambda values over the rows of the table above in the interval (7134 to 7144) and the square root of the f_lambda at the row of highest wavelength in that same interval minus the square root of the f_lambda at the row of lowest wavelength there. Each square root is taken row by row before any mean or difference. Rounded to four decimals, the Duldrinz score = -0.0539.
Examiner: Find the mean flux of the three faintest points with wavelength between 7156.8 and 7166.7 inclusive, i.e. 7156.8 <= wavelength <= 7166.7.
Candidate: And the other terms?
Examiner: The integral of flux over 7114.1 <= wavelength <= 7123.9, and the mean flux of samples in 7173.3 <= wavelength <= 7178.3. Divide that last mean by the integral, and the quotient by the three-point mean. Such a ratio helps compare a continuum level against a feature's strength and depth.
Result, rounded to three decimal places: 0.136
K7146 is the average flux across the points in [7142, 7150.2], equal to 0.747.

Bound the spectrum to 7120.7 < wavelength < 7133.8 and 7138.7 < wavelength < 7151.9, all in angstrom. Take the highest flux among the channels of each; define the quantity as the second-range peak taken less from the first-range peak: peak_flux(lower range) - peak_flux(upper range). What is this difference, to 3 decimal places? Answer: -0.005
